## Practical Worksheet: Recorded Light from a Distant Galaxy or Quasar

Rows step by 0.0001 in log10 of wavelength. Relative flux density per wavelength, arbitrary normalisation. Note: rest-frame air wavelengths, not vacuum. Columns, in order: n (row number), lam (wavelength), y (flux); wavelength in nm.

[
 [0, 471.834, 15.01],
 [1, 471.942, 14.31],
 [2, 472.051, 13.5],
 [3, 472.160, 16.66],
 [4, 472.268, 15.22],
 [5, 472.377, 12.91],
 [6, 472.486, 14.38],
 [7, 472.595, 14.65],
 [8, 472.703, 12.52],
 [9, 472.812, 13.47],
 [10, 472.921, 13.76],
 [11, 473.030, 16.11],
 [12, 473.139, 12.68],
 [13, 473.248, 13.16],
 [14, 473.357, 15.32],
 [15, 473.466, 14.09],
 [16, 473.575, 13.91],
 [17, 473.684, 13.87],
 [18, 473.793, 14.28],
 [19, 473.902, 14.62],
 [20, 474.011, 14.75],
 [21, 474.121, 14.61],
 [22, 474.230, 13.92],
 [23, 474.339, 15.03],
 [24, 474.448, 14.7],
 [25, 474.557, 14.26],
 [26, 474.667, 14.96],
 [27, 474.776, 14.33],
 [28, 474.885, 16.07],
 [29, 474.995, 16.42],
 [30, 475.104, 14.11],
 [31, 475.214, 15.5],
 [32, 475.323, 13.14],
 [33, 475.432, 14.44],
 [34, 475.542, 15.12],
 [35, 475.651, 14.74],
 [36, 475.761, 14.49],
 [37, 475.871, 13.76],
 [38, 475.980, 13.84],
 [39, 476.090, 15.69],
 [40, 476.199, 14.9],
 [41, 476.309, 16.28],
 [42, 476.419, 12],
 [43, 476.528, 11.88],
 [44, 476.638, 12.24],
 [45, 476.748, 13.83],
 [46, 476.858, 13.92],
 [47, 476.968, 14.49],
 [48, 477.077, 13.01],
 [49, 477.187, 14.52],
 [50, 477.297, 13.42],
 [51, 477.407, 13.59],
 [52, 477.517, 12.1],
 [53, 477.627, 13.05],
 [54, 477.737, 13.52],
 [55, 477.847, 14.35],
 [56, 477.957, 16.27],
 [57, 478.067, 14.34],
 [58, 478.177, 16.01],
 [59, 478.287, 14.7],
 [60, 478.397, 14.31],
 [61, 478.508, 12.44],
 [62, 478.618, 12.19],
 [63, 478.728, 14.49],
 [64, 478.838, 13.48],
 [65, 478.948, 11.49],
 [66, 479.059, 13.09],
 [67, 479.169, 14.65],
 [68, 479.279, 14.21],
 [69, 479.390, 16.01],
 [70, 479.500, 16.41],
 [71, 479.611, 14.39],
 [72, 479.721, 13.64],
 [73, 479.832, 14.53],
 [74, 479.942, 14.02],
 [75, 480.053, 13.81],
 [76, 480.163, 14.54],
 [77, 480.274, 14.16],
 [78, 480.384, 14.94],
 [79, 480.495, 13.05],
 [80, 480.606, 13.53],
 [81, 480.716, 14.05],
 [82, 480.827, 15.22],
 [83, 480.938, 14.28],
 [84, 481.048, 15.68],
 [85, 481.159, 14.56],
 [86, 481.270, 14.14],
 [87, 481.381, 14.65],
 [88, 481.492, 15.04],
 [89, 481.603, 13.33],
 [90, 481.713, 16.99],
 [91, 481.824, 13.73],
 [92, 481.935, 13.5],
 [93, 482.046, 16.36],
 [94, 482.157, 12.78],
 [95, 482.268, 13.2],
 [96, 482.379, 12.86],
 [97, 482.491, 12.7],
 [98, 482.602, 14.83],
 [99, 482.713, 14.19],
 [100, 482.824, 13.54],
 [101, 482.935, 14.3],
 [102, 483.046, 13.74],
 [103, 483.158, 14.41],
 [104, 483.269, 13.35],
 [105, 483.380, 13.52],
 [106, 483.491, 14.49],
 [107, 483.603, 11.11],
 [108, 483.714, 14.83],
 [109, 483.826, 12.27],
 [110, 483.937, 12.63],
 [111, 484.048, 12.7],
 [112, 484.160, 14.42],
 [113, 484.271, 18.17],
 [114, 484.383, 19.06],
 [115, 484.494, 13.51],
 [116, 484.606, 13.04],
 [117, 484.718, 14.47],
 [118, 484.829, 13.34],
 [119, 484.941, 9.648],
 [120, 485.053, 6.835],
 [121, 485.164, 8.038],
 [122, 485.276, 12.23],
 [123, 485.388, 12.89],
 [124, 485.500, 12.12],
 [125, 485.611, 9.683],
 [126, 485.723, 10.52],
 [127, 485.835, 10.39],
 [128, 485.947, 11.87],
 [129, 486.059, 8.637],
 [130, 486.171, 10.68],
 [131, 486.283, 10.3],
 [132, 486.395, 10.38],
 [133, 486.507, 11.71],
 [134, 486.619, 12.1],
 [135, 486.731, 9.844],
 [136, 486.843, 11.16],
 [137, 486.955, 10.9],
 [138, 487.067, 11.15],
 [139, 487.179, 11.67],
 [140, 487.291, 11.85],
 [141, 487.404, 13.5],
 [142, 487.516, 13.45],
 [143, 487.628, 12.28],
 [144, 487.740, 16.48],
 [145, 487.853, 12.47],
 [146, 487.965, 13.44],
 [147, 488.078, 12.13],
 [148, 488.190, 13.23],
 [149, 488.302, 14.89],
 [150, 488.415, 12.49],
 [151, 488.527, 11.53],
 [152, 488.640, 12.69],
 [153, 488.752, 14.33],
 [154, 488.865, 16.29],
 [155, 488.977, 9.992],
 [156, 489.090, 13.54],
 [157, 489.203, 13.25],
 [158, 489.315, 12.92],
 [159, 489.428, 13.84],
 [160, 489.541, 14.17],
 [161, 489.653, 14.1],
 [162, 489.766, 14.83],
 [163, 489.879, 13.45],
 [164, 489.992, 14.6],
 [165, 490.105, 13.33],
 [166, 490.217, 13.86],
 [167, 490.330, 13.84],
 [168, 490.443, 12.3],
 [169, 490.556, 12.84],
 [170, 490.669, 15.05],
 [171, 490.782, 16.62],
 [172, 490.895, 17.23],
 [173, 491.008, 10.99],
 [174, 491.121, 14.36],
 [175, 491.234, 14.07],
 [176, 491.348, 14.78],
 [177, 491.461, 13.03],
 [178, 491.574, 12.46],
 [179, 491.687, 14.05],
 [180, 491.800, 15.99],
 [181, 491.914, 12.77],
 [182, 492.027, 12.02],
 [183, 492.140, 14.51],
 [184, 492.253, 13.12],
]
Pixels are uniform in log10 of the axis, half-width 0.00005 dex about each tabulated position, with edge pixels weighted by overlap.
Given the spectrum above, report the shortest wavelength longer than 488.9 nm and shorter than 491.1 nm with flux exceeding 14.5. 489.766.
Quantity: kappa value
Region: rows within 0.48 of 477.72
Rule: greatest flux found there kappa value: 16.27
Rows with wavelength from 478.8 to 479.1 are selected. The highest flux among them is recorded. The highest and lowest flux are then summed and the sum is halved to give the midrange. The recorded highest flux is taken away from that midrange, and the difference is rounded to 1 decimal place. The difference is -1.0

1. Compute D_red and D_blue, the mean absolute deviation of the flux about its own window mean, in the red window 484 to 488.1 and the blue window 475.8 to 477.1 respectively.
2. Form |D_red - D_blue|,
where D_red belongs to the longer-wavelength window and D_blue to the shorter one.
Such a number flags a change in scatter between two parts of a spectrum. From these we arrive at 0.71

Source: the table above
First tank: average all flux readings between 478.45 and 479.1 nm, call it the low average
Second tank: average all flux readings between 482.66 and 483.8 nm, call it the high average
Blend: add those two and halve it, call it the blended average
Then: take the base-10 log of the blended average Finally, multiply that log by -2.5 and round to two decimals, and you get -2.81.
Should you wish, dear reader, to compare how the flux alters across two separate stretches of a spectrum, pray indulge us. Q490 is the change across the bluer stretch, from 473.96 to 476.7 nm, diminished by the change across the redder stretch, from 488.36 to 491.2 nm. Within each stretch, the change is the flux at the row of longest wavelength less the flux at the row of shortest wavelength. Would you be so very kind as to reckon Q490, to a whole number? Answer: -4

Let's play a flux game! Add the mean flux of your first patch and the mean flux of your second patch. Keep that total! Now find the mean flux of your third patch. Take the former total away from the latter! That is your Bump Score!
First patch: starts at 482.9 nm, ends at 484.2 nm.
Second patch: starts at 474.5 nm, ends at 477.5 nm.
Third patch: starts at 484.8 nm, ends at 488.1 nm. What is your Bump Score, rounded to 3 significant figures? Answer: -16.3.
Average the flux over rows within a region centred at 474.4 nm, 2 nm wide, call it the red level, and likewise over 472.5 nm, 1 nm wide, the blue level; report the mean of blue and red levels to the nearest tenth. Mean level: 14.4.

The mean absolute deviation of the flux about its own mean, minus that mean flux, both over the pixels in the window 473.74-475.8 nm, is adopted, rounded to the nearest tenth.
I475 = -14.2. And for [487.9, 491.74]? -12.6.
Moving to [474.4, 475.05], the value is -14.4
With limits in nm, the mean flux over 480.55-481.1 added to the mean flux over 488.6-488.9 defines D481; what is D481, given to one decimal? 29.0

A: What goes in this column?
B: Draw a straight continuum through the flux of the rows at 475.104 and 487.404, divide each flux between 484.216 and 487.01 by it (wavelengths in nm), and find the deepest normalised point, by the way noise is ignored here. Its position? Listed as 485.053 nm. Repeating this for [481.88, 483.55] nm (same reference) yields 482.491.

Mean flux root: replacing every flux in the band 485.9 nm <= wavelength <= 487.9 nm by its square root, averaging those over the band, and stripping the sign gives 3.41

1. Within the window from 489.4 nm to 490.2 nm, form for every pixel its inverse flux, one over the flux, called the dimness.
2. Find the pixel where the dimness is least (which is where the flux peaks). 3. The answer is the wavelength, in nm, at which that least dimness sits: 489.766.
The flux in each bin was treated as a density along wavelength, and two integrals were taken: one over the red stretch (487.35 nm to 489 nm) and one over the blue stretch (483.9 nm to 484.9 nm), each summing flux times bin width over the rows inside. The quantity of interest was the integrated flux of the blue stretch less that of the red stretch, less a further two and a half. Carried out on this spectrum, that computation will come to -10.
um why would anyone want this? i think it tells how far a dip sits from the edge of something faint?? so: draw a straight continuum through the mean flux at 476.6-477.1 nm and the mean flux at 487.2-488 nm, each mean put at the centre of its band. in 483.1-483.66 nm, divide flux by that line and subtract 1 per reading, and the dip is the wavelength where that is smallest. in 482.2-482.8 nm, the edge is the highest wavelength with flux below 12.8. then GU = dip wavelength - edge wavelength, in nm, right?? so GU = 1.11 nm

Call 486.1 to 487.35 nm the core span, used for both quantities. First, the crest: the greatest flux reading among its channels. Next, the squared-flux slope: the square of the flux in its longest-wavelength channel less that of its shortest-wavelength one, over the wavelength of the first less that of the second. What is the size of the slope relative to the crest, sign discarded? 1.9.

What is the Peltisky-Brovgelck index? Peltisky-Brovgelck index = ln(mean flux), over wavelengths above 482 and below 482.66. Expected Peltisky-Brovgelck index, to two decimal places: 2.62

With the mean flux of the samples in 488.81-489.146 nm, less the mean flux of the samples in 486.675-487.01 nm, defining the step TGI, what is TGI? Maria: 2.6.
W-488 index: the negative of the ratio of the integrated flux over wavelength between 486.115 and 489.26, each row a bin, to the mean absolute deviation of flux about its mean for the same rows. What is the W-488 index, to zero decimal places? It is -29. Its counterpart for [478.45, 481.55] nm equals -55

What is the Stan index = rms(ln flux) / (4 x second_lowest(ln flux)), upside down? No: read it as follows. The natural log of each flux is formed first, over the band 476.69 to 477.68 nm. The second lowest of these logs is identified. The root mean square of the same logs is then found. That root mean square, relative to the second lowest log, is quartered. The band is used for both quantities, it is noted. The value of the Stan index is 0.254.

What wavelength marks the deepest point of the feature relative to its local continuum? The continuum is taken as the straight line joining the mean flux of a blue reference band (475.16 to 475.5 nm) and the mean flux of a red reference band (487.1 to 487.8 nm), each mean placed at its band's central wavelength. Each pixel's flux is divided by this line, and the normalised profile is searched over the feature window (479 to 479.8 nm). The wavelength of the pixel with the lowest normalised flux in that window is 479.059 nm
